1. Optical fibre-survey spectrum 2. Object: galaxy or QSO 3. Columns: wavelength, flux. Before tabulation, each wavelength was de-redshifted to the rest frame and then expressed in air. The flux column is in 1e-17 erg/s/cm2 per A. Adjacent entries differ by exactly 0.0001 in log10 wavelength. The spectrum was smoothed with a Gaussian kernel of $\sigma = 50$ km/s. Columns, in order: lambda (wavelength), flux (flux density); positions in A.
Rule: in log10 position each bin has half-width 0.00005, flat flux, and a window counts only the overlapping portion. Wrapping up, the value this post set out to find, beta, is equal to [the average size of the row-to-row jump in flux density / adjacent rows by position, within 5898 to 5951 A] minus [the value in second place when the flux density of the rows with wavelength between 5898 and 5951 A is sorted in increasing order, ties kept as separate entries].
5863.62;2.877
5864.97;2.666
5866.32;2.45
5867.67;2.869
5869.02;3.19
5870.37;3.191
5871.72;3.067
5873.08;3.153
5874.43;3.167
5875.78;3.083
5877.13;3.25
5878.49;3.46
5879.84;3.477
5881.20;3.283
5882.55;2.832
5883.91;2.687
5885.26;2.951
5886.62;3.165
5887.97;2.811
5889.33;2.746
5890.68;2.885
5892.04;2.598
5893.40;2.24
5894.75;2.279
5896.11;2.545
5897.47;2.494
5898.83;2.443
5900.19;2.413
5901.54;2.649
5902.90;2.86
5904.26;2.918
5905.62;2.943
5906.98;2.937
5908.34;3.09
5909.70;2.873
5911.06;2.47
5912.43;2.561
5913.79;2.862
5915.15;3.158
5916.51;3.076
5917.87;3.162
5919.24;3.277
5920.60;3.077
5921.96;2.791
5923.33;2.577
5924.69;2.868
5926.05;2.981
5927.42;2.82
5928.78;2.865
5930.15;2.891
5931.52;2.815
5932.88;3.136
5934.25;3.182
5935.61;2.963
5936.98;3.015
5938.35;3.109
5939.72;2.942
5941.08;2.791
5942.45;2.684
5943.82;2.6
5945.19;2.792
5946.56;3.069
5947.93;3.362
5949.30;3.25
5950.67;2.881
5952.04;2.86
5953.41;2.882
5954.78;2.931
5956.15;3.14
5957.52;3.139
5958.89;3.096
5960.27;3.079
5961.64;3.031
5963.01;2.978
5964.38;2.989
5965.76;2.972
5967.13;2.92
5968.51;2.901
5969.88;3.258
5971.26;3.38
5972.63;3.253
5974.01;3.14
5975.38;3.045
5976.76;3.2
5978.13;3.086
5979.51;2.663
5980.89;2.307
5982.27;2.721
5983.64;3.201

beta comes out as -2.28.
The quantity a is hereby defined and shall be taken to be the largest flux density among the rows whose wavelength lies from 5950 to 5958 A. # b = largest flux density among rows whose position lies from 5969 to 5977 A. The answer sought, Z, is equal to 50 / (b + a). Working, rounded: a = 3.14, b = 3.38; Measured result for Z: 7.7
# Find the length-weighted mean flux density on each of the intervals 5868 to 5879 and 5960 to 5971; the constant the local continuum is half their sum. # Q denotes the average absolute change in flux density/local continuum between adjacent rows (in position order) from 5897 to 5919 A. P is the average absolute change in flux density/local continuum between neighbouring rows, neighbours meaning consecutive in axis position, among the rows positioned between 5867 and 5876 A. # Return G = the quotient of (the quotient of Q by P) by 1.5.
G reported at 0.95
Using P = 0.034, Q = 0.048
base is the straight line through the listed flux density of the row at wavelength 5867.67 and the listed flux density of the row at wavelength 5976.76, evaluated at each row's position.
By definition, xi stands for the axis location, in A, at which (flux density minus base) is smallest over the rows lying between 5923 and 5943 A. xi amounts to 5923.33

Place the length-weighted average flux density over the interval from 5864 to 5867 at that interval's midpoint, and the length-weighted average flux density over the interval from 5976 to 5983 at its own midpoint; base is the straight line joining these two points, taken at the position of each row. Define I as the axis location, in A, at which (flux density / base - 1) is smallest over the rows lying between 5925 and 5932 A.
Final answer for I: 5931.52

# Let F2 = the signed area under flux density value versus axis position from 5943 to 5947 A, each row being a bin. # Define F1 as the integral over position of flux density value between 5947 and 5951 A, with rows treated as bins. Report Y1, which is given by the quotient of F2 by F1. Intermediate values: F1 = 12.7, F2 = 11.2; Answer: 0.88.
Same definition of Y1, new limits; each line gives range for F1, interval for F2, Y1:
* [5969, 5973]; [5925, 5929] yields 0.88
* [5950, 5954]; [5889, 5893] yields 0.94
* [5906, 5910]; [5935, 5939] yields 1.02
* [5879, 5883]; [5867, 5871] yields 0.95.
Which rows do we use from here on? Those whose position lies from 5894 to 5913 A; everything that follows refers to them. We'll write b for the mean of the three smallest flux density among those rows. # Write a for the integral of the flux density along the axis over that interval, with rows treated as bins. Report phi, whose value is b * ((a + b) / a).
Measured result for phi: 2.49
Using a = 51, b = 2.4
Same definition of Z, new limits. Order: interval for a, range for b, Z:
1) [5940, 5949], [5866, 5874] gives 7.6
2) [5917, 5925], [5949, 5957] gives 7.7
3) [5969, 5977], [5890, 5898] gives 8.0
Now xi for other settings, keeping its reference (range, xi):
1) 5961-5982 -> 5980.89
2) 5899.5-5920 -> 5900.19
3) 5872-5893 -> 5892.04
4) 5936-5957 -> 5943.82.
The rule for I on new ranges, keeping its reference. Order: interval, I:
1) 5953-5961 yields 5953.41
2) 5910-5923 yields 5911.06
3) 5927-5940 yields 5931.52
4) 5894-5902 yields 5894.75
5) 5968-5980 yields 5979.51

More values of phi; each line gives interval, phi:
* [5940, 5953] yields 2.88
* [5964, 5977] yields 3.14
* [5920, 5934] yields 2.91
